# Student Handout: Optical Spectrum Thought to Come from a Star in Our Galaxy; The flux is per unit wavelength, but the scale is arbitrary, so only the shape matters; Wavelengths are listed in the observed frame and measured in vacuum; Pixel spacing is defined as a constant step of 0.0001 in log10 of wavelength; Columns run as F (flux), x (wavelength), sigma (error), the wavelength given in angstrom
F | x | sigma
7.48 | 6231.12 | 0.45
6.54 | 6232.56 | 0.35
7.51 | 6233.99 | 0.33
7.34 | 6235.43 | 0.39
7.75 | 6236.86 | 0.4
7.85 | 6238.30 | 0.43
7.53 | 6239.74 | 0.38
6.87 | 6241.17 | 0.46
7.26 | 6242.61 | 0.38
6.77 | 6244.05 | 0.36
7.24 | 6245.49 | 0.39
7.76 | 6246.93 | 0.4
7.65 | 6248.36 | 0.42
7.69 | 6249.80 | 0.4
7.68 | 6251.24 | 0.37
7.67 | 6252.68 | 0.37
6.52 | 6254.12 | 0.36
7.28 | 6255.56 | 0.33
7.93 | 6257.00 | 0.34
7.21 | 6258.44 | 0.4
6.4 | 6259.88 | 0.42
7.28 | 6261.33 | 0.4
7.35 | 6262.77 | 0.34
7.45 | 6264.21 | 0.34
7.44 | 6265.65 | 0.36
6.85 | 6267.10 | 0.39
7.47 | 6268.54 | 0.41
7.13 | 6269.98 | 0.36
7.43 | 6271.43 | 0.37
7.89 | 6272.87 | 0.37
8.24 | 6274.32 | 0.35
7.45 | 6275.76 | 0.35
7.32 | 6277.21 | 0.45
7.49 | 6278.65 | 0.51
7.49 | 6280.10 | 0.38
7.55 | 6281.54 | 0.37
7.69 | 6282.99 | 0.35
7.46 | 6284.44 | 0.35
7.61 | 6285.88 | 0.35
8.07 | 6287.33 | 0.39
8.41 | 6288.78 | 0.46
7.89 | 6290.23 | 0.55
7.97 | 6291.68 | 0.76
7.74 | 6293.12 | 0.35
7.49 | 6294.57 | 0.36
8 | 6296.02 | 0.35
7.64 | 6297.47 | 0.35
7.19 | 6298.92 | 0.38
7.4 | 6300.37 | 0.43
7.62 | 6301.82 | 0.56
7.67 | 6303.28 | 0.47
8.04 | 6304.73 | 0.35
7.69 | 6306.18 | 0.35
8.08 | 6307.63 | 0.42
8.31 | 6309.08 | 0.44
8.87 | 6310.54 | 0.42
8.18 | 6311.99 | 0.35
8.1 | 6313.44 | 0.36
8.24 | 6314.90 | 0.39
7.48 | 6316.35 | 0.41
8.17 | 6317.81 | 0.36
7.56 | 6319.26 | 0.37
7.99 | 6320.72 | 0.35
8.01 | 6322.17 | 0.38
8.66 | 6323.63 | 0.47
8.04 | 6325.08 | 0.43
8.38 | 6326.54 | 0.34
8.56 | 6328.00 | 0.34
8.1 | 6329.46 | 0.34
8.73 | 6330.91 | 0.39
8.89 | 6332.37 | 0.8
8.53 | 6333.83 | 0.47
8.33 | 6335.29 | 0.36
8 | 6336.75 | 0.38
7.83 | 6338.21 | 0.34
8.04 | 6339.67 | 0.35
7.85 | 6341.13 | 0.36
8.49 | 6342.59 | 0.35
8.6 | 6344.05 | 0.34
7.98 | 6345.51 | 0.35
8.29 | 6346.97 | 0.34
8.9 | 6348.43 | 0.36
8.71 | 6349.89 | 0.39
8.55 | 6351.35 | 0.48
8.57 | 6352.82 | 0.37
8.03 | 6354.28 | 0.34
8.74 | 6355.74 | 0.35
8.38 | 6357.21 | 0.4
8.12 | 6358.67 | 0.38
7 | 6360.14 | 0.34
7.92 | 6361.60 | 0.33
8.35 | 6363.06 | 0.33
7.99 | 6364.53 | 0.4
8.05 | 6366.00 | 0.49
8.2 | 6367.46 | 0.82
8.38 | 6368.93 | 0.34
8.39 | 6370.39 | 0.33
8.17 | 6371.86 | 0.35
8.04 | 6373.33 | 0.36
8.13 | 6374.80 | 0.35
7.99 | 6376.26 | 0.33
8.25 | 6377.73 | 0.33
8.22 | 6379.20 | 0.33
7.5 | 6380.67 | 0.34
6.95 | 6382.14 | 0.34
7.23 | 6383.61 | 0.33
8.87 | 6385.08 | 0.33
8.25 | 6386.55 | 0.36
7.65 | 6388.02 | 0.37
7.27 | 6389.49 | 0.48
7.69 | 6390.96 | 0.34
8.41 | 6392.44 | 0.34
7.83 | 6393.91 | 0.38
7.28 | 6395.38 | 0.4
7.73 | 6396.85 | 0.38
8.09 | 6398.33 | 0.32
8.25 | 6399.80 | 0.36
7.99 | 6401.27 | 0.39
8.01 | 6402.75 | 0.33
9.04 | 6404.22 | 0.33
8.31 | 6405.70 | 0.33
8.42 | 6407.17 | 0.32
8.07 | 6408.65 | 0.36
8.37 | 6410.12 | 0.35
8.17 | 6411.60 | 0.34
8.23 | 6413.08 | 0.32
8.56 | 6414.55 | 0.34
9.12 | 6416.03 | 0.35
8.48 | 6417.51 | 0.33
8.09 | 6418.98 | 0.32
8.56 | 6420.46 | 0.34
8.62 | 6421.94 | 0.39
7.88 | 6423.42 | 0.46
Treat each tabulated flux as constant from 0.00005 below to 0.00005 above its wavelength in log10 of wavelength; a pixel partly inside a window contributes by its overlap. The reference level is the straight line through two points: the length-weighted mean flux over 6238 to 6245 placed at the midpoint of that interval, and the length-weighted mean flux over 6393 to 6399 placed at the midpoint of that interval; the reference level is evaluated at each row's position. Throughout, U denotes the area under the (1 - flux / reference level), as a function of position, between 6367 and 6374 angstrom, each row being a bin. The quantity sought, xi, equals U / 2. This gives -0.26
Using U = -0.53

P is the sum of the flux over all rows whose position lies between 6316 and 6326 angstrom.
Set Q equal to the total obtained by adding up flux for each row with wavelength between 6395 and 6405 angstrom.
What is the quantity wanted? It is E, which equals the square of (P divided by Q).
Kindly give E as 0.98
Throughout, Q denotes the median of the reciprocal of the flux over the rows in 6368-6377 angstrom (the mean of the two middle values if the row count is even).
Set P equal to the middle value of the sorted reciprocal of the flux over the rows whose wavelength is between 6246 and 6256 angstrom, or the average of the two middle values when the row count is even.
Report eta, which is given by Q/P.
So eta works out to 0.94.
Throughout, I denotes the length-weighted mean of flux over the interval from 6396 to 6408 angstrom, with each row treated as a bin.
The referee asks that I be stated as 8.2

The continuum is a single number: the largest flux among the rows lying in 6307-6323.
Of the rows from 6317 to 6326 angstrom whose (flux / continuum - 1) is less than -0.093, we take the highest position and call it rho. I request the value 6325.08 angstrom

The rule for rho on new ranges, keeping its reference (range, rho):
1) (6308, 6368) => 6364.53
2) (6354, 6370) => 6364.53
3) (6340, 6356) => 6354.28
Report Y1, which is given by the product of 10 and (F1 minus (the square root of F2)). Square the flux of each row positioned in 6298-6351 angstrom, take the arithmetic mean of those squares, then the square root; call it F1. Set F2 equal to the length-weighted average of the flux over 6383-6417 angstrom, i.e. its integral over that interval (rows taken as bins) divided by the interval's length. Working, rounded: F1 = 8.2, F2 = 8.13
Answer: 53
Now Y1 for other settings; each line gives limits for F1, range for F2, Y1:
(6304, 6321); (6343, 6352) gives 51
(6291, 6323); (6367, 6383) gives 51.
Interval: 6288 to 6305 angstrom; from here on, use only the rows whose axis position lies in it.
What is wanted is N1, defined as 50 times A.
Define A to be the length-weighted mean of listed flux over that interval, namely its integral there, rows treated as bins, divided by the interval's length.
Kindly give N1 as 387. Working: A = 7.75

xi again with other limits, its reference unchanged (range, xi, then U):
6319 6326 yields -0.28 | -0.56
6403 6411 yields -0.32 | -0.64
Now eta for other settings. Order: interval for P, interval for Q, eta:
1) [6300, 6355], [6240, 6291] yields 1.09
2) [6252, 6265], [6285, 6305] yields 0.94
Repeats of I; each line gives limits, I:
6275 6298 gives 7.7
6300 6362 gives 8.2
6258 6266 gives 7.2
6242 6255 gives 7.4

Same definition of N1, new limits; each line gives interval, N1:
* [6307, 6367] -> 412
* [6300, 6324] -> 400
